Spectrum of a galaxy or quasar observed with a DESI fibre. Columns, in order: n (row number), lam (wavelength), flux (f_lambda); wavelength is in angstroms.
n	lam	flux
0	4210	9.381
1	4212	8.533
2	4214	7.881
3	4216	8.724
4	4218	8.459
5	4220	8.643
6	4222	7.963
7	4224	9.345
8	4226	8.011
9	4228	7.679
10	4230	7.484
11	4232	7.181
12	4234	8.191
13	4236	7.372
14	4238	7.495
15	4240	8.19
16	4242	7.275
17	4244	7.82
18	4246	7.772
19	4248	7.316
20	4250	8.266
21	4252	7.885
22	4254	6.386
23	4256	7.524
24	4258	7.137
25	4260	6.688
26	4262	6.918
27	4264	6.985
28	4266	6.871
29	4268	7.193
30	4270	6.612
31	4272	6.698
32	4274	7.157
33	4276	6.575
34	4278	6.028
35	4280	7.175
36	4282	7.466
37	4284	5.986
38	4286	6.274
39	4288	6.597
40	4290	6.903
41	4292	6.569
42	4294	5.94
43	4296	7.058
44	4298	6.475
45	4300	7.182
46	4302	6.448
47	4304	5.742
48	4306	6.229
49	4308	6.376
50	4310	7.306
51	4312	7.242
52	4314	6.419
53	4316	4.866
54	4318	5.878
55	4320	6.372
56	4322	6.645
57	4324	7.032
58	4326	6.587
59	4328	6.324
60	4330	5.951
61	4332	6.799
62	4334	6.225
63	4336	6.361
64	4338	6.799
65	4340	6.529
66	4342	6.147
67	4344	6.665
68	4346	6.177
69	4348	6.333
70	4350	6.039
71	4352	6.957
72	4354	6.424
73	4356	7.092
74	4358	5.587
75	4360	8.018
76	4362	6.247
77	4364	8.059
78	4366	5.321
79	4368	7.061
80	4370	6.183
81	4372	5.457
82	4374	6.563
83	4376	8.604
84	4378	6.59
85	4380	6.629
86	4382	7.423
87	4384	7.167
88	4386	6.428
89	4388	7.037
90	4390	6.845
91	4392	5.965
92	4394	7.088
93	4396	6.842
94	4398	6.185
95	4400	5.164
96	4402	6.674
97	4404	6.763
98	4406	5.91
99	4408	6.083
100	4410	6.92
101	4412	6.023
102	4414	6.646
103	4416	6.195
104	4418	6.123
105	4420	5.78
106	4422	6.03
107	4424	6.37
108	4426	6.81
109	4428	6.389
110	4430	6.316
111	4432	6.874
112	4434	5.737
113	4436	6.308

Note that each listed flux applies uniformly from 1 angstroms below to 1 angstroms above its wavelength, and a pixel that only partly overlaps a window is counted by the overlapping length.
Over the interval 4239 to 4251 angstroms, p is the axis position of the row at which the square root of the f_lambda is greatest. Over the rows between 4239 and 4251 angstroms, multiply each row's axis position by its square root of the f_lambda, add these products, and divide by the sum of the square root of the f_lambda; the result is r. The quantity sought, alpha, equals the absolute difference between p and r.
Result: 5.0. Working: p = 4250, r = 4245.0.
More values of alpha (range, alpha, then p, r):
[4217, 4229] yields 1.0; 4224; 4223.0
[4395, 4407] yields 5.0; 4396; 4401.0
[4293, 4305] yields 1.0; 4300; 4299.0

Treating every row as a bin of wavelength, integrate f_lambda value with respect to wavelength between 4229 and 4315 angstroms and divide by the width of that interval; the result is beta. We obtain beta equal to 7.0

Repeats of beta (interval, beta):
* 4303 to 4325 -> 6.4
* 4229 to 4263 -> 7.5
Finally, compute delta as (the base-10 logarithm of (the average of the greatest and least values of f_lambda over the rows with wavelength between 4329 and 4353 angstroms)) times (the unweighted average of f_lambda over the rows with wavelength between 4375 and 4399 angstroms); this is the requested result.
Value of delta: 5.59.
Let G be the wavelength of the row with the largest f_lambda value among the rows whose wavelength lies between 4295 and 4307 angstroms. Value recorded 4300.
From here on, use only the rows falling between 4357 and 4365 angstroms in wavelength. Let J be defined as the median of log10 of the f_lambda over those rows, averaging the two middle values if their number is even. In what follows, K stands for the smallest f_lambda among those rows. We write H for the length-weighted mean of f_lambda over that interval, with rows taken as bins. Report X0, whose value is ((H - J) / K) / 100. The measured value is 0.0110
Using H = 7.0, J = 0.850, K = 5.587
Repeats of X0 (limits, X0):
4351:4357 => 0.0093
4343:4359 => 0.0100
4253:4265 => 0.0095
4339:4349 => 0.0091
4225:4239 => 0.0094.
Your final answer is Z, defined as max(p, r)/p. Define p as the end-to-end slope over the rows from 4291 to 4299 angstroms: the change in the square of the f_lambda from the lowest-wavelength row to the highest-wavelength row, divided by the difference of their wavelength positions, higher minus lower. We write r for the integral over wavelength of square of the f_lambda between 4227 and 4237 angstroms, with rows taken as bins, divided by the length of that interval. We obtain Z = -282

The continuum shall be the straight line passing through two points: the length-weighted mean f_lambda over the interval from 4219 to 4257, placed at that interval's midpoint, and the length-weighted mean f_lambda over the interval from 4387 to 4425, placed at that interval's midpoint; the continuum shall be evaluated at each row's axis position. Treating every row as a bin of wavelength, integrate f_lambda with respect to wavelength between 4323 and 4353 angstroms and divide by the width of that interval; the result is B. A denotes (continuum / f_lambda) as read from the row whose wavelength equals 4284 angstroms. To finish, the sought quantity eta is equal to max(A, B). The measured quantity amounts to 6.46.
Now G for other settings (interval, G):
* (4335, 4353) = 4352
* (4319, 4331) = 4324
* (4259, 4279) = 4268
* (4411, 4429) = 4426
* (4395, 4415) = 4410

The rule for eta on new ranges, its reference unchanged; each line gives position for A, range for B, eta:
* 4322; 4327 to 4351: 6.36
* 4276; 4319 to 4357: 6.50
